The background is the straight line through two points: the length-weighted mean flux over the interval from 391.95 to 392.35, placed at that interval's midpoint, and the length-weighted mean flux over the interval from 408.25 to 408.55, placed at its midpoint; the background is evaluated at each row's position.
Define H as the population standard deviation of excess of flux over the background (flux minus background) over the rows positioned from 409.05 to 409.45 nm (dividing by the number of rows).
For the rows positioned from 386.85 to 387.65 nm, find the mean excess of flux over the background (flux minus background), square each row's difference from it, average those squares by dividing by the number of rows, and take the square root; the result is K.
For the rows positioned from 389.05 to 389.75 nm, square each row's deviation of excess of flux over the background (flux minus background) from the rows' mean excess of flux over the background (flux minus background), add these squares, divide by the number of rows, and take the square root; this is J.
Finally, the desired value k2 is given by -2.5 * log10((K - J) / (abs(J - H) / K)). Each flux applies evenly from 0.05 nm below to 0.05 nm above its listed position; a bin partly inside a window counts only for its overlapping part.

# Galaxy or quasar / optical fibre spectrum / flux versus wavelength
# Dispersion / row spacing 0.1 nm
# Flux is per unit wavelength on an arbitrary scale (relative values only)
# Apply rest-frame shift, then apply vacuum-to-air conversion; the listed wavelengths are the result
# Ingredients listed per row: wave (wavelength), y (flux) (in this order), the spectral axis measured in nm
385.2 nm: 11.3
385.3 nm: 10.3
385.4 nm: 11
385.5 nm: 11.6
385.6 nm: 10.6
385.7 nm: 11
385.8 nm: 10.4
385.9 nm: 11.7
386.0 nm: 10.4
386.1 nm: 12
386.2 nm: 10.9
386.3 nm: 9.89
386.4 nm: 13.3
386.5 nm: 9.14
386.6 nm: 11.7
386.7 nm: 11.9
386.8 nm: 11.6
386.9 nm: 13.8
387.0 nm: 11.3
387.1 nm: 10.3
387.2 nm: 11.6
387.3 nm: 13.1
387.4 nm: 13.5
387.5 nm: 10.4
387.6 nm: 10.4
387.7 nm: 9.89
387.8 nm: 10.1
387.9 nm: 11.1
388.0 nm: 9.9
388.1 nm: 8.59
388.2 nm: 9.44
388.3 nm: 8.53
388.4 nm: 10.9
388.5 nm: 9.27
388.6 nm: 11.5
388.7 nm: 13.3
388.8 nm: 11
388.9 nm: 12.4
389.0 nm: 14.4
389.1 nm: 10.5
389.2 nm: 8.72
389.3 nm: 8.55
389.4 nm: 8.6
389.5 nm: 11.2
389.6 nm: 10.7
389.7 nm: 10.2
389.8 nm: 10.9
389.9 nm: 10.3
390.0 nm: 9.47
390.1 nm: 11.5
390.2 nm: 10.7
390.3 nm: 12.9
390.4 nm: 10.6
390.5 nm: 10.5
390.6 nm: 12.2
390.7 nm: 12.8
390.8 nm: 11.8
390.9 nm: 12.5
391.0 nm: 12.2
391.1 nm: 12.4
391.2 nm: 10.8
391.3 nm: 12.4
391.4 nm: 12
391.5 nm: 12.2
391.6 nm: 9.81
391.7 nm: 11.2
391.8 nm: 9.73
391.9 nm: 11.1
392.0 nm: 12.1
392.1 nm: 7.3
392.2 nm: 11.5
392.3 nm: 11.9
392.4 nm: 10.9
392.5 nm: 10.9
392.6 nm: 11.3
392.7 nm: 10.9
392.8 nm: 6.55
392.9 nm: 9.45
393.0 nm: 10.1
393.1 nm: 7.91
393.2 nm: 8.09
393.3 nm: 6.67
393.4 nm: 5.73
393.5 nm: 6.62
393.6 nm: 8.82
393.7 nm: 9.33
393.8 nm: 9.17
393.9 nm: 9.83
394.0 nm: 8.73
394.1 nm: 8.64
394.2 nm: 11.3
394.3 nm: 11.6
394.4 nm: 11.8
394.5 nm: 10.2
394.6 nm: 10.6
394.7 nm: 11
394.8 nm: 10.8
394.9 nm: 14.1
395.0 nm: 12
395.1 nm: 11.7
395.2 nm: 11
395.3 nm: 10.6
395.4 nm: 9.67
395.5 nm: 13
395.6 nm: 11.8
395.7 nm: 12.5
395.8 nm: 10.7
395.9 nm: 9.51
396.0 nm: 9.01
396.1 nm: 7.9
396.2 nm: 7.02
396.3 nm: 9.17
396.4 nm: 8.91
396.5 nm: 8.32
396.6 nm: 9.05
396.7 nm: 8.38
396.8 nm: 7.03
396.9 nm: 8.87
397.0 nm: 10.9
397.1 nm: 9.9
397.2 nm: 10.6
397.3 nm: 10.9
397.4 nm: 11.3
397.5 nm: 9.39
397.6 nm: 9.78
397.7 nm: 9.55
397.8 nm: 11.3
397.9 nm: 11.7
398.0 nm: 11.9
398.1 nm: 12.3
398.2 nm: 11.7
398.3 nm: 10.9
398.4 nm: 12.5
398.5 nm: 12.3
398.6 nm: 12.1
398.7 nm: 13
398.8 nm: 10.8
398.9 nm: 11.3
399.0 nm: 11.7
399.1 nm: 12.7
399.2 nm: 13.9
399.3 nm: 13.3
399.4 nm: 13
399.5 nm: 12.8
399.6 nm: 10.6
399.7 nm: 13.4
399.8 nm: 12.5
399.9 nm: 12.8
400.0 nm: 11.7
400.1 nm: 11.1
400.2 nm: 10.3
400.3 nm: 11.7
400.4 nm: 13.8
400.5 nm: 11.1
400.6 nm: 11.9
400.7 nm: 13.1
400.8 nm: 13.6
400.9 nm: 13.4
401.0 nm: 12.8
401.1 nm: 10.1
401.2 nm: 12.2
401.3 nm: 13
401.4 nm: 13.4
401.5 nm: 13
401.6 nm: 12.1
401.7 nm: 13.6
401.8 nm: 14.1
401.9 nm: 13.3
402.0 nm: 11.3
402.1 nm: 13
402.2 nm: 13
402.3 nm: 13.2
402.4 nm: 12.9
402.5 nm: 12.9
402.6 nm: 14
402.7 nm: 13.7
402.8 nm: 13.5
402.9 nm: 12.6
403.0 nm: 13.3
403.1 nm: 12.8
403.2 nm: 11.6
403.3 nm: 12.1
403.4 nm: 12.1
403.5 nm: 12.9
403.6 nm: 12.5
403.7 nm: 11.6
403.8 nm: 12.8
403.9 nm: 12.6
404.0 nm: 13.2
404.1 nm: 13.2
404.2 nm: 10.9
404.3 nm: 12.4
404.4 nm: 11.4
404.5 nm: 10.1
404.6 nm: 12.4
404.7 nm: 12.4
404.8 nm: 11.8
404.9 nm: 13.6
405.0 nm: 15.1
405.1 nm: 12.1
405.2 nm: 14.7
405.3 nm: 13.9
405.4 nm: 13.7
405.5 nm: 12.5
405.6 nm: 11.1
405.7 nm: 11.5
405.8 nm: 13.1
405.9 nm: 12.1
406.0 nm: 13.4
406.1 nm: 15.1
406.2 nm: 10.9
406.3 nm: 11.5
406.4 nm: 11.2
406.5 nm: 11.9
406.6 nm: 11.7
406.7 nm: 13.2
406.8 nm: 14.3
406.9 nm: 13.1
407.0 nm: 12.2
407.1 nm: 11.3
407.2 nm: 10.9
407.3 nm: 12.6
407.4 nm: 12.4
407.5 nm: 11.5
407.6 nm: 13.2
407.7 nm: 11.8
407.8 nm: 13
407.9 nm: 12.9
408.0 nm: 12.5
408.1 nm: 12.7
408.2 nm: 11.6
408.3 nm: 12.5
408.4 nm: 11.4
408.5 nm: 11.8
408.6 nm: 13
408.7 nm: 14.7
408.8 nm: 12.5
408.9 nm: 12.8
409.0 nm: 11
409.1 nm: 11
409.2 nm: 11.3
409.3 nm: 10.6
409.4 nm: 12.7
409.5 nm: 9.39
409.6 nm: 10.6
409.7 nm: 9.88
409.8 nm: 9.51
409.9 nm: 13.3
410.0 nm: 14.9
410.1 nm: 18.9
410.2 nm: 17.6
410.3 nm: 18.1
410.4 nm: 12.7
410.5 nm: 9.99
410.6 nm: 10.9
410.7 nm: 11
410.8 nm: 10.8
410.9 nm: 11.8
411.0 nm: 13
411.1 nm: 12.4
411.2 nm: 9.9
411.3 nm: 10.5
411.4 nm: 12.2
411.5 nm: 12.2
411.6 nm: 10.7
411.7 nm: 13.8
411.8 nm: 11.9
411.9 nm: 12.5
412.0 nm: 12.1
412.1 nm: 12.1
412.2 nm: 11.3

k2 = -1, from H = 0.8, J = 1.0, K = 1.38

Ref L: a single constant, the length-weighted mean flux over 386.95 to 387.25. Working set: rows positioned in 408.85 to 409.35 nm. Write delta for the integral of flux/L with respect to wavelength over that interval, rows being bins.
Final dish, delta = 0.512 nm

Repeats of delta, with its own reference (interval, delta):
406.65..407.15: 0.579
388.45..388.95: 0.519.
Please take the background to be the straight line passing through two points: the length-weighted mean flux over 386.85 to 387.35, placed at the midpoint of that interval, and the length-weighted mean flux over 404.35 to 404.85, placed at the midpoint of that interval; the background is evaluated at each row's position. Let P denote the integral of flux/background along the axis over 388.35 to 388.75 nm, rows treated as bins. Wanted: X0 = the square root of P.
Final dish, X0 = 0.61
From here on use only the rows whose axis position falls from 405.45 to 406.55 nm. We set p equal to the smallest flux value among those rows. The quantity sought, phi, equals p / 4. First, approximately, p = 10.9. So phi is 2.7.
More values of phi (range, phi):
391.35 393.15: 1.6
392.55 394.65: 1.4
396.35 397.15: 1.8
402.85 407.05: 2.5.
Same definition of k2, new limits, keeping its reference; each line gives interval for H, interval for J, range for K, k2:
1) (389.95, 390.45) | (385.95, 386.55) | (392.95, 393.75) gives 2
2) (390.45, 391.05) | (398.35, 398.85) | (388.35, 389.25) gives -6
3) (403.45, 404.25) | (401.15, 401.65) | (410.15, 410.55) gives -4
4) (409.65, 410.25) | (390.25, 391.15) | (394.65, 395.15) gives 2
